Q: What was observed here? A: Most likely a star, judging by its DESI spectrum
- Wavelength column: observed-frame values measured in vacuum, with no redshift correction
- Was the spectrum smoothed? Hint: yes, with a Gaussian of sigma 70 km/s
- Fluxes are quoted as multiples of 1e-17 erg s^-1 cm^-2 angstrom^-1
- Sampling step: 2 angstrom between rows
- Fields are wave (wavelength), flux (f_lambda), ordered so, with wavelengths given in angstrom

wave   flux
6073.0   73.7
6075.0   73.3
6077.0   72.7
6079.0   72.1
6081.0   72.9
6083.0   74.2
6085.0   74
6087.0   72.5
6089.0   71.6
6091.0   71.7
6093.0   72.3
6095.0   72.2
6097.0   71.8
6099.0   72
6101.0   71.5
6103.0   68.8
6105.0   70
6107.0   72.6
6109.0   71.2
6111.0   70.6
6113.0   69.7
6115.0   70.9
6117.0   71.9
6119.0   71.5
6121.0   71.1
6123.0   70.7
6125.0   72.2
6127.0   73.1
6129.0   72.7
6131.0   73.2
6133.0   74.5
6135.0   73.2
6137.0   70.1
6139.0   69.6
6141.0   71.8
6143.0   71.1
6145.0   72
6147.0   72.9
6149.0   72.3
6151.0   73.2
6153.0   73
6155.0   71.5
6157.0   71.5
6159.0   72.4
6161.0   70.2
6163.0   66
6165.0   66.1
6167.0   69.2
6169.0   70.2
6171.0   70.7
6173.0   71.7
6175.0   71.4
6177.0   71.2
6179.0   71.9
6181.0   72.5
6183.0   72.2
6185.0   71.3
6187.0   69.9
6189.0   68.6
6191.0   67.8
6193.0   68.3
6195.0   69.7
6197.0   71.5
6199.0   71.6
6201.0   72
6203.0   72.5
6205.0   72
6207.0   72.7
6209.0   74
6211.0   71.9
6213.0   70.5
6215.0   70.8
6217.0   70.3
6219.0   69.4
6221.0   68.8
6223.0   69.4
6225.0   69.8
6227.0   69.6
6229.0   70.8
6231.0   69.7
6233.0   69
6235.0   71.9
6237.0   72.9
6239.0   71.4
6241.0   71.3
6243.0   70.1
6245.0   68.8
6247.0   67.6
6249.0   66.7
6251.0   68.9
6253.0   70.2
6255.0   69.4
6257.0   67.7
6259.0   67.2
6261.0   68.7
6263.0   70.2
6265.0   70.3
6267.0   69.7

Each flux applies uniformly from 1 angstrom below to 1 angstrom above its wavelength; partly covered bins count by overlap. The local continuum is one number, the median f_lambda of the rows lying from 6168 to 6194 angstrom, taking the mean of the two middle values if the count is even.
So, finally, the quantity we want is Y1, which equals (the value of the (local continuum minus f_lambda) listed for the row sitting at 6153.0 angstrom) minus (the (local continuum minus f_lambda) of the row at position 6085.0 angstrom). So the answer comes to 1.0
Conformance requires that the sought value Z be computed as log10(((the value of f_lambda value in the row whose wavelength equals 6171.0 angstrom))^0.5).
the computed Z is 0.925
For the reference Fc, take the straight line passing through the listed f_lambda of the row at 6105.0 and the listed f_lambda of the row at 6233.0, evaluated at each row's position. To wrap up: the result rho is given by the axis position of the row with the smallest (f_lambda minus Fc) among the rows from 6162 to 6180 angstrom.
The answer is 6163.0 angstrom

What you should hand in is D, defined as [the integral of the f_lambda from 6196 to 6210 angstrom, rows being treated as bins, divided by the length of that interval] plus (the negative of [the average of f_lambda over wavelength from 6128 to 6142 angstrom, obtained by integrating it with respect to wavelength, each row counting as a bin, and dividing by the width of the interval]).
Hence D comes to 0.2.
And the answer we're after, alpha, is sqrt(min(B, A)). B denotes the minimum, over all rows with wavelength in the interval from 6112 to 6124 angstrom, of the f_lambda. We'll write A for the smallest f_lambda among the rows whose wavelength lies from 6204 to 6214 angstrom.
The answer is 8.35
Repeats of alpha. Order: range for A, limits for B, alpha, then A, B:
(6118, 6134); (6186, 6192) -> 8.23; 70.7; 67.8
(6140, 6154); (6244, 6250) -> 8.17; 71.1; 66.7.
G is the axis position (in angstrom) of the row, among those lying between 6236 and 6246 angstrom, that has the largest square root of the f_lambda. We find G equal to 6237.0 angstrom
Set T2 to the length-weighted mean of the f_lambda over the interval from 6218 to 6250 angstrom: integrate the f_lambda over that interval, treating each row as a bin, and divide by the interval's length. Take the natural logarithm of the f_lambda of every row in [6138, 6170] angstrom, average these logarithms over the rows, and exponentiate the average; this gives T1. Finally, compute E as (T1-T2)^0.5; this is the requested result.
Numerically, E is 1.0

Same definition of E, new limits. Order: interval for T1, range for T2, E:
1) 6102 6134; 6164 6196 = 1.2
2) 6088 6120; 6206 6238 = 0.7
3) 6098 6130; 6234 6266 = 1.3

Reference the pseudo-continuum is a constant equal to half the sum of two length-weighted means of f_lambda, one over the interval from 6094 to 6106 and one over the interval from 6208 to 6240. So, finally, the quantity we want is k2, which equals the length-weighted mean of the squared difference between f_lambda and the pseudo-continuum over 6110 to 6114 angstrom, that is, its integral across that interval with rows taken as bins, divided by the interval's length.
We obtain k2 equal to 0.7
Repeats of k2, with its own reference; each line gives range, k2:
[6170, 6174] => 0.4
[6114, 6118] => 0.6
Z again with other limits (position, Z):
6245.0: 0.919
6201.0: 0.929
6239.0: 0.927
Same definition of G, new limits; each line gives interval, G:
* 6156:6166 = 6159.0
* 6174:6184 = 6181.0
